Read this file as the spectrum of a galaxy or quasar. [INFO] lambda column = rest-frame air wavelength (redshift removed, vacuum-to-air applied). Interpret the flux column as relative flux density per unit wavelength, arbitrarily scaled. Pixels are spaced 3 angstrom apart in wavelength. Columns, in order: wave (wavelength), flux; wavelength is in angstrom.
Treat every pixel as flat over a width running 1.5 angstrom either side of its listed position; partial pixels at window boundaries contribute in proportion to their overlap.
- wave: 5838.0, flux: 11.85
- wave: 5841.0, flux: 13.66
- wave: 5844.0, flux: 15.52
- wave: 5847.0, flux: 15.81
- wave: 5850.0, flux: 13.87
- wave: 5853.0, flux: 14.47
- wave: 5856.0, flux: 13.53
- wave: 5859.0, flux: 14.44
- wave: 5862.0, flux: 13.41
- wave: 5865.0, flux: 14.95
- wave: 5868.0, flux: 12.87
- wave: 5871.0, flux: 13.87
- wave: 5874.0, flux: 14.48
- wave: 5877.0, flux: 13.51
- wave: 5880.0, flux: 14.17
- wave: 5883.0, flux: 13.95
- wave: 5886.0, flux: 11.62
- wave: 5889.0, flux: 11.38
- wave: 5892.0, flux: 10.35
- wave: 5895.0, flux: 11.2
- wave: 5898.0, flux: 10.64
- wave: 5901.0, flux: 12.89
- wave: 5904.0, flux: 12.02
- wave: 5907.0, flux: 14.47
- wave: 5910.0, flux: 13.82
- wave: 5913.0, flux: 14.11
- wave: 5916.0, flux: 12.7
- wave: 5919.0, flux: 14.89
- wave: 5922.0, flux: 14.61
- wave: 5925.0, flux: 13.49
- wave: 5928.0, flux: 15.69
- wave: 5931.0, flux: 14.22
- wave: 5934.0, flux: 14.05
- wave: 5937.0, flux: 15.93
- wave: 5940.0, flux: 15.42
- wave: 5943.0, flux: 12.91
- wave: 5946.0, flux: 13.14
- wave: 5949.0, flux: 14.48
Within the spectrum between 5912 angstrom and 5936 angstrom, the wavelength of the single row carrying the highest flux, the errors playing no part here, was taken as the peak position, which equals 5928.0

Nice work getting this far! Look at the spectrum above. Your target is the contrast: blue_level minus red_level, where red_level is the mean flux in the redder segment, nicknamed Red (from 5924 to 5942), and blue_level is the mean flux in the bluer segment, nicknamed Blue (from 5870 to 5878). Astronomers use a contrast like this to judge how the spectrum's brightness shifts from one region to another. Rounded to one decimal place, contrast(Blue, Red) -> -0.8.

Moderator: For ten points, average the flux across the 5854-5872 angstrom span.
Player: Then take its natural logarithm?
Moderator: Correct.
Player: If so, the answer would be 2.63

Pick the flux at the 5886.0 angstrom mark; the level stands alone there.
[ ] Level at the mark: 11.62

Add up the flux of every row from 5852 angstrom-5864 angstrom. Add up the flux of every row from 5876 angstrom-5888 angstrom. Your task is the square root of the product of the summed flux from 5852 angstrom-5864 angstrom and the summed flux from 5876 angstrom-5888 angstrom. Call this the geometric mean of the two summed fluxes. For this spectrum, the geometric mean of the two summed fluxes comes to 55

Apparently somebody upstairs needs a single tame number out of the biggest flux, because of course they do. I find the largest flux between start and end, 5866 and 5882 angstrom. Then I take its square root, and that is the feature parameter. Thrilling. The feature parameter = 3.81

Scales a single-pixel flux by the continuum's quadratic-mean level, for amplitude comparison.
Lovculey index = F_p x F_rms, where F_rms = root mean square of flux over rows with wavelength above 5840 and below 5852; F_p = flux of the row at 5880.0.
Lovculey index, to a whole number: 209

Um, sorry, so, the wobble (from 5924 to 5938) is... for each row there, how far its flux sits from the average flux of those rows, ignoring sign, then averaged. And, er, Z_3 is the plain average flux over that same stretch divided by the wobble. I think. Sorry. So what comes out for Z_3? 16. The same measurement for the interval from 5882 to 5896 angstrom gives 13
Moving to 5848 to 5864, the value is 34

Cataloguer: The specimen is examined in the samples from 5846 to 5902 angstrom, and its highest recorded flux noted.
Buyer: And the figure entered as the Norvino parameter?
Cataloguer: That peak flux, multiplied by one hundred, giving 1581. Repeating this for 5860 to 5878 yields 1495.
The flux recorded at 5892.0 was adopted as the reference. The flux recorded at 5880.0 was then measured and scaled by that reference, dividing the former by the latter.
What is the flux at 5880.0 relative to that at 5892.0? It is 1.37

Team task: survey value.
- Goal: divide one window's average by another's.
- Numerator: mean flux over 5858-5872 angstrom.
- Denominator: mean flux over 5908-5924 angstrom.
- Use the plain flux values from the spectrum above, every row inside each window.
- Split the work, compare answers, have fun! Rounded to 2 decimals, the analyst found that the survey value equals 0.99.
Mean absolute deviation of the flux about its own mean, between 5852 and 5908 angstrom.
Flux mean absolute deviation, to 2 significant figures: 1.2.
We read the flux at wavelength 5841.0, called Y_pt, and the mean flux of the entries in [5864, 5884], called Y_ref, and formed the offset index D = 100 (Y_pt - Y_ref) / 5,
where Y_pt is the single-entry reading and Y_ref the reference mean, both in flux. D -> -6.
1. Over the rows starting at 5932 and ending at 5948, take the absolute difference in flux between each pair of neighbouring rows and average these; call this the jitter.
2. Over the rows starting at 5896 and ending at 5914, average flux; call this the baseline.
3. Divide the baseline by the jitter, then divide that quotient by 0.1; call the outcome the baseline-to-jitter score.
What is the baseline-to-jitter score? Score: 101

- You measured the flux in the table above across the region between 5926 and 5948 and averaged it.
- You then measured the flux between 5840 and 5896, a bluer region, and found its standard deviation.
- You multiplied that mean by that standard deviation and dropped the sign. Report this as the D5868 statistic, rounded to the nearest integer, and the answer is 21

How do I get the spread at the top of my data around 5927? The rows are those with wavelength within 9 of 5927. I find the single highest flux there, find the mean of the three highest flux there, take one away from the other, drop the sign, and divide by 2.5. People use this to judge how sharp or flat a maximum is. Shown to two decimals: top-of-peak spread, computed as 0.25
